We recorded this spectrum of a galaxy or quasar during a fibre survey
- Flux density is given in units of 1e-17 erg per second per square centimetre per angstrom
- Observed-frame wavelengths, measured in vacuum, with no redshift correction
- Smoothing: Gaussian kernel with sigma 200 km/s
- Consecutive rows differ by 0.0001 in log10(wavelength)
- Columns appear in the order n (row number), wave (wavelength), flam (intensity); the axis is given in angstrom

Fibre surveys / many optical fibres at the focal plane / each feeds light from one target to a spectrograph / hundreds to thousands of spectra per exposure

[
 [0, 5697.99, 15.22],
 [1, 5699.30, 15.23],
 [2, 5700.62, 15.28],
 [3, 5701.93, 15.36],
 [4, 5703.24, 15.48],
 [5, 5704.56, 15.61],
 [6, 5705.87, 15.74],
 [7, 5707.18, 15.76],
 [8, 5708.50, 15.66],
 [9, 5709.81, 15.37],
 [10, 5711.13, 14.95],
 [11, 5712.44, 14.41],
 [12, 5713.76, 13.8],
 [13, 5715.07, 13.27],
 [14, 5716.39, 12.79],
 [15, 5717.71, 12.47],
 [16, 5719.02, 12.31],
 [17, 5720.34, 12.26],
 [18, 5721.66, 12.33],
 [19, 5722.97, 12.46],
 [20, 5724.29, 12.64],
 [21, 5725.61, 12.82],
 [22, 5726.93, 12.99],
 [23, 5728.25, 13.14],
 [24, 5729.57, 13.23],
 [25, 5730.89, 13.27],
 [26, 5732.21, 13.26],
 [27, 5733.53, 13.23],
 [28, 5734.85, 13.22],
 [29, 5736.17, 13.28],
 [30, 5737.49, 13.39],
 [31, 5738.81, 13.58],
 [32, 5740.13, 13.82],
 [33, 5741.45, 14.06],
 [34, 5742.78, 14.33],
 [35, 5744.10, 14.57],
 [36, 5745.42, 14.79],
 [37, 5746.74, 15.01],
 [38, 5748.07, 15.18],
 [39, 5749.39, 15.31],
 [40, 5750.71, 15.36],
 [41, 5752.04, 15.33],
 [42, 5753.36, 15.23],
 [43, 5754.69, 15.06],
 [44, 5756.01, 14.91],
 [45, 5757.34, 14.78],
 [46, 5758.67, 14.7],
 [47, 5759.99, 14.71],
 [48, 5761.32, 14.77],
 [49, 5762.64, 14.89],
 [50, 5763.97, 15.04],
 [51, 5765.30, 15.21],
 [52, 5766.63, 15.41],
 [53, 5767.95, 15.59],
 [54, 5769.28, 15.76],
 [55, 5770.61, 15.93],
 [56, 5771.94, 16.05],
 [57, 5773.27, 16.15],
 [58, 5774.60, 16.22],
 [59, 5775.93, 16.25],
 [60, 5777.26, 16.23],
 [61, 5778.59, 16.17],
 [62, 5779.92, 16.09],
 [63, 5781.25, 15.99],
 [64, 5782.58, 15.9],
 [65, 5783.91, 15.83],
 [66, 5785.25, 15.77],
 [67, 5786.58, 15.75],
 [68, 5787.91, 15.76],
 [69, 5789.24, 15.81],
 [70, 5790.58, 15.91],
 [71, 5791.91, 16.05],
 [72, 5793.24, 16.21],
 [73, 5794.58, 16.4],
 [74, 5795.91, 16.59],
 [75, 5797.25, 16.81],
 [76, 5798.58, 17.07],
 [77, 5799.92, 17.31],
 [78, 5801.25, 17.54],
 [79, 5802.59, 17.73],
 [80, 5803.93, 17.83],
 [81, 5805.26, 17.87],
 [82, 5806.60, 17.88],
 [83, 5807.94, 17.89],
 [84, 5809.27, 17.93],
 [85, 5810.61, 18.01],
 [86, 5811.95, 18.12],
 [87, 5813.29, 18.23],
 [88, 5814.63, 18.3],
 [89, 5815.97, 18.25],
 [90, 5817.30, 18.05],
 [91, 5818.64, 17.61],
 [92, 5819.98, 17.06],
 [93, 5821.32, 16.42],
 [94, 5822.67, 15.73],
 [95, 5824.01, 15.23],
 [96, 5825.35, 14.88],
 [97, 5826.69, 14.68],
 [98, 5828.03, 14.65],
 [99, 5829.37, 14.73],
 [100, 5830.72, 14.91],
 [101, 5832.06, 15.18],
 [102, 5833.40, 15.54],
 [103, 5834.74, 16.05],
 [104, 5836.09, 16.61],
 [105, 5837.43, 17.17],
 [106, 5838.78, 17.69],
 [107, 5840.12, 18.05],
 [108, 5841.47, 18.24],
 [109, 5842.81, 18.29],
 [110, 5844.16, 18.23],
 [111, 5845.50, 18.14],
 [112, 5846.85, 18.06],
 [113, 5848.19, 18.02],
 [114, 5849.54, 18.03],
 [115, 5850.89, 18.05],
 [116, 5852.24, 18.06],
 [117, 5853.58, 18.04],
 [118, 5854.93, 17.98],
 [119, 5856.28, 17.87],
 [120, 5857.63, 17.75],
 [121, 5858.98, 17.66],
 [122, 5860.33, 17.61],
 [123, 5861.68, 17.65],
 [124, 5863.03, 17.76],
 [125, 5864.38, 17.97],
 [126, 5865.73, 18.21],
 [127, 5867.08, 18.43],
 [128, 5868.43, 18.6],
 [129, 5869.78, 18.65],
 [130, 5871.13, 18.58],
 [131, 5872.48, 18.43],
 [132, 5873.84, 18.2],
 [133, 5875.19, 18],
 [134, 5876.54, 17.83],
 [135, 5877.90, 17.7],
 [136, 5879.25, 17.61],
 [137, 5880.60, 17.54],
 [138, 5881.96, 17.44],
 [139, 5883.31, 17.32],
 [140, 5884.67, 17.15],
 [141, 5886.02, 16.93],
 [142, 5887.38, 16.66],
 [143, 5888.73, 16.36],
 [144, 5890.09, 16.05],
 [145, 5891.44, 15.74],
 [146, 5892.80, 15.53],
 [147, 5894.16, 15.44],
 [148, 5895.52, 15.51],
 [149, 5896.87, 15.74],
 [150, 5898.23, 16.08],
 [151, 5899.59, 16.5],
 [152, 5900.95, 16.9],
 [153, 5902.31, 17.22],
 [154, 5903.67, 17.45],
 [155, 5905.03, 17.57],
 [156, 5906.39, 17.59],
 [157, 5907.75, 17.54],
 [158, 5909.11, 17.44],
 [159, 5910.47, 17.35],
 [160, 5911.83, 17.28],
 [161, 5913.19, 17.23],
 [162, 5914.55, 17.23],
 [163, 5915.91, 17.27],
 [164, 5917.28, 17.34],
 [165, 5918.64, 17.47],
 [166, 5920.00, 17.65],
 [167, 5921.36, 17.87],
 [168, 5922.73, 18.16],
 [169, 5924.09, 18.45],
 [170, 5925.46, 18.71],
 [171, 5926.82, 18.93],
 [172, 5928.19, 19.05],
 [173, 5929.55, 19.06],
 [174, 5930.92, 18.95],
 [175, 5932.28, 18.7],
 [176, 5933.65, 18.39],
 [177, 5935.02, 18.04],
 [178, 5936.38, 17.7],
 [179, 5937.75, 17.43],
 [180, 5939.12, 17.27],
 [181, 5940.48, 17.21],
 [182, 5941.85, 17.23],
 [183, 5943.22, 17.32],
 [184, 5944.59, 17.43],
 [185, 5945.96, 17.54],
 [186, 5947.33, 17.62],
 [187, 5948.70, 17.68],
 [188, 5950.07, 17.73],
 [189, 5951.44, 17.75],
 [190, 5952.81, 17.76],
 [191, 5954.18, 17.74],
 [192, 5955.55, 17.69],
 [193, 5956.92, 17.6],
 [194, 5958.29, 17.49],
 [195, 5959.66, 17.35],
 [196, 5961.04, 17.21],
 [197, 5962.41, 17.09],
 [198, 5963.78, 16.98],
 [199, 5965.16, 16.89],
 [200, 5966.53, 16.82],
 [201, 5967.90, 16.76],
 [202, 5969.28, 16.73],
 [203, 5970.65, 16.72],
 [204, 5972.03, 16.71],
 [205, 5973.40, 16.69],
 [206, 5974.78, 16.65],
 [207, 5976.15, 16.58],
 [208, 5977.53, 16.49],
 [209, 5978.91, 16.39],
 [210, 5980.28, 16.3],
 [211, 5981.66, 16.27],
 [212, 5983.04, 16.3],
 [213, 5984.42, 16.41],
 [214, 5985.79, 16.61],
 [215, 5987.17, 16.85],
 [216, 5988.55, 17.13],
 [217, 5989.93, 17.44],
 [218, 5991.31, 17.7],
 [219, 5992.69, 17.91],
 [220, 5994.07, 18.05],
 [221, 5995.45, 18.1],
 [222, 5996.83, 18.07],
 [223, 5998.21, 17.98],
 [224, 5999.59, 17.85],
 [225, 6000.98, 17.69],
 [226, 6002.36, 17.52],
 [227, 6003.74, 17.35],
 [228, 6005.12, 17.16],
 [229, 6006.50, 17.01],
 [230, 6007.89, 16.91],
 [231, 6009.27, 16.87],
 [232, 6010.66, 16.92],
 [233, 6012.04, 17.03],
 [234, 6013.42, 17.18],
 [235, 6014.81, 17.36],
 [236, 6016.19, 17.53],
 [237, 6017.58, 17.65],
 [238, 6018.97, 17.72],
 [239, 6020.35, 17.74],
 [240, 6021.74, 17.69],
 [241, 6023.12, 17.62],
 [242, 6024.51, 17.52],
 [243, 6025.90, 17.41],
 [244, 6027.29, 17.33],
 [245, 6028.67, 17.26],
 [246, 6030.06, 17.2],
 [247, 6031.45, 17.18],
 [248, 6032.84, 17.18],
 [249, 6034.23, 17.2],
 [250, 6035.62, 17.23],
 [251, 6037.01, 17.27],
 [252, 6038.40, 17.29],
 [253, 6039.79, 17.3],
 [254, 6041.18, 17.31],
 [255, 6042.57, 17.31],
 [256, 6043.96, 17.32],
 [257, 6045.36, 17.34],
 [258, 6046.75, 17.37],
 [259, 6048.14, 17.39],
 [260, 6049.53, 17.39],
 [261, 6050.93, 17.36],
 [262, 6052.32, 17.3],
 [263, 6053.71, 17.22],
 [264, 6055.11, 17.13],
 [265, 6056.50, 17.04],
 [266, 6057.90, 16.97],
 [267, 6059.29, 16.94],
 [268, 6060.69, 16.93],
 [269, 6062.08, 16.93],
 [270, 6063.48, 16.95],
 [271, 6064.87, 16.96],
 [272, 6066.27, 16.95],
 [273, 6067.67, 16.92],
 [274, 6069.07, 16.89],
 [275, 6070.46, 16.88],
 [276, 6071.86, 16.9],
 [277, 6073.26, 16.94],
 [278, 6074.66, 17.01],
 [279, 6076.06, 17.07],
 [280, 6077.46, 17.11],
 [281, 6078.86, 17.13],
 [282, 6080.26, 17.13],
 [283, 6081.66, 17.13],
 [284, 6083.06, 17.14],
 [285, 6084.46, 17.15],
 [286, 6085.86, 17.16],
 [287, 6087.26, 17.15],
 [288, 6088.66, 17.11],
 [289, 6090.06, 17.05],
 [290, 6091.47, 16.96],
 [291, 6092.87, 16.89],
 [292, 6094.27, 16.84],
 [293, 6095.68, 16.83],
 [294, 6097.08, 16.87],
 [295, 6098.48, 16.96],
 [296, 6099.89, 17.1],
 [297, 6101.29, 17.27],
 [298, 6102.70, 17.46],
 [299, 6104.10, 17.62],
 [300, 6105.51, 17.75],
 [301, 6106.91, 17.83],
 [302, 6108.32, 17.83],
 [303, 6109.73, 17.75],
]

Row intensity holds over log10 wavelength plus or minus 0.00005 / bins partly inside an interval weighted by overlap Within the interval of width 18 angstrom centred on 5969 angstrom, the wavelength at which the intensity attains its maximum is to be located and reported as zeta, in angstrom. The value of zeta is 5961.04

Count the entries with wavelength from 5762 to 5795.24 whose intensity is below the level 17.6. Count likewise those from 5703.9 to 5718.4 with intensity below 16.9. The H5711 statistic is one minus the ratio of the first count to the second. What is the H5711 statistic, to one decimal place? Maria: -1.3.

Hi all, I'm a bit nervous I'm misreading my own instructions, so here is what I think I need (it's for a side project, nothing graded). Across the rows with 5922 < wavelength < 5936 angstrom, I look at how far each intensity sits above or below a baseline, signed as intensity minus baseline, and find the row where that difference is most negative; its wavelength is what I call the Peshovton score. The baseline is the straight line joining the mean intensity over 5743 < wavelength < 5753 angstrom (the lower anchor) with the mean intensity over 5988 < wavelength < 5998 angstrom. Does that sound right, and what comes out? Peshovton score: 5935.02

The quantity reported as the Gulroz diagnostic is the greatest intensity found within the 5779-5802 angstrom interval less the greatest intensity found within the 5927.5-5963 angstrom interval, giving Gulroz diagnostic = -1.5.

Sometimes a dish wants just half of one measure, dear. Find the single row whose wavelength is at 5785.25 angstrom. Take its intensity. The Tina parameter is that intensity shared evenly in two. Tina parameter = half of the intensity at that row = 7.9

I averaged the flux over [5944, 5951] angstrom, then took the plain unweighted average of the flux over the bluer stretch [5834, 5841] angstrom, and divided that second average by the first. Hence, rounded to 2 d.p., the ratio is 0.97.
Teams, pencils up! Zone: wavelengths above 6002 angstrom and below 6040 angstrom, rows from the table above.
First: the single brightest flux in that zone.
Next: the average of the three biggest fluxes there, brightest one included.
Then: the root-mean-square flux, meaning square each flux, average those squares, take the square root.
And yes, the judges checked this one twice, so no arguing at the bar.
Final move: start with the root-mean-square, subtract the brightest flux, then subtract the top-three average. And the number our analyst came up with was -18.1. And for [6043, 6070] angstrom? -17.7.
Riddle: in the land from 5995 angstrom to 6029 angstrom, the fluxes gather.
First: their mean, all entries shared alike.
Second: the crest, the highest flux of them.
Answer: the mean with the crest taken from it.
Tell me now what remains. -0.64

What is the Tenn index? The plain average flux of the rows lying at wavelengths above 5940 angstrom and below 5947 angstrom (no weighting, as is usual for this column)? 17.3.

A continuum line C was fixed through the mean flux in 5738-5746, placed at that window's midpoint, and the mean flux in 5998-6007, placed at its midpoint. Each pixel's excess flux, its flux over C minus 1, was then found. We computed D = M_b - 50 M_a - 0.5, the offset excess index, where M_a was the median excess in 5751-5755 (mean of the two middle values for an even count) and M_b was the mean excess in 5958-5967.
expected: -4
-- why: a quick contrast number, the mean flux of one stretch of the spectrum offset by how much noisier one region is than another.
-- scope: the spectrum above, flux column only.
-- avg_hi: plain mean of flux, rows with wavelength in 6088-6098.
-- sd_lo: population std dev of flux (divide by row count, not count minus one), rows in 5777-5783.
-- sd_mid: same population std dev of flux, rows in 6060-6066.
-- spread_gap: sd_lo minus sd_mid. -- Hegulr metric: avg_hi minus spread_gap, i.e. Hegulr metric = 16.83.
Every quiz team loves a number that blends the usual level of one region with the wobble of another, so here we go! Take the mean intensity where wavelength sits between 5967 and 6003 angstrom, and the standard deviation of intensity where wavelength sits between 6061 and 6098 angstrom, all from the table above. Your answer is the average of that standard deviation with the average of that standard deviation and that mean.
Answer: 4.35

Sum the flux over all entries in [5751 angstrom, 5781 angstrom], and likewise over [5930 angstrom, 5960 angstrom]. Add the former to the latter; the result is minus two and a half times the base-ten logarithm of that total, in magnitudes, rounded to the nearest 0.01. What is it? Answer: -7.16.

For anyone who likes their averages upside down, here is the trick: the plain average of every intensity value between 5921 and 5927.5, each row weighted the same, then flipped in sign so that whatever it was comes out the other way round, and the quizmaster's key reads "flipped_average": -18.4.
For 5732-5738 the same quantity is -13.3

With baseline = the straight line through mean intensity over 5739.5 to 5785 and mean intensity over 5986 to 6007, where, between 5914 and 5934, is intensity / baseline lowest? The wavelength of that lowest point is 5914.55 angstrom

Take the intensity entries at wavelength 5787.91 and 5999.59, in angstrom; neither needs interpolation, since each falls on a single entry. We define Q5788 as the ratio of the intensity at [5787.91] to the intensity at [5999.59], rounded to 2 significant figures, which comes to 0.88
